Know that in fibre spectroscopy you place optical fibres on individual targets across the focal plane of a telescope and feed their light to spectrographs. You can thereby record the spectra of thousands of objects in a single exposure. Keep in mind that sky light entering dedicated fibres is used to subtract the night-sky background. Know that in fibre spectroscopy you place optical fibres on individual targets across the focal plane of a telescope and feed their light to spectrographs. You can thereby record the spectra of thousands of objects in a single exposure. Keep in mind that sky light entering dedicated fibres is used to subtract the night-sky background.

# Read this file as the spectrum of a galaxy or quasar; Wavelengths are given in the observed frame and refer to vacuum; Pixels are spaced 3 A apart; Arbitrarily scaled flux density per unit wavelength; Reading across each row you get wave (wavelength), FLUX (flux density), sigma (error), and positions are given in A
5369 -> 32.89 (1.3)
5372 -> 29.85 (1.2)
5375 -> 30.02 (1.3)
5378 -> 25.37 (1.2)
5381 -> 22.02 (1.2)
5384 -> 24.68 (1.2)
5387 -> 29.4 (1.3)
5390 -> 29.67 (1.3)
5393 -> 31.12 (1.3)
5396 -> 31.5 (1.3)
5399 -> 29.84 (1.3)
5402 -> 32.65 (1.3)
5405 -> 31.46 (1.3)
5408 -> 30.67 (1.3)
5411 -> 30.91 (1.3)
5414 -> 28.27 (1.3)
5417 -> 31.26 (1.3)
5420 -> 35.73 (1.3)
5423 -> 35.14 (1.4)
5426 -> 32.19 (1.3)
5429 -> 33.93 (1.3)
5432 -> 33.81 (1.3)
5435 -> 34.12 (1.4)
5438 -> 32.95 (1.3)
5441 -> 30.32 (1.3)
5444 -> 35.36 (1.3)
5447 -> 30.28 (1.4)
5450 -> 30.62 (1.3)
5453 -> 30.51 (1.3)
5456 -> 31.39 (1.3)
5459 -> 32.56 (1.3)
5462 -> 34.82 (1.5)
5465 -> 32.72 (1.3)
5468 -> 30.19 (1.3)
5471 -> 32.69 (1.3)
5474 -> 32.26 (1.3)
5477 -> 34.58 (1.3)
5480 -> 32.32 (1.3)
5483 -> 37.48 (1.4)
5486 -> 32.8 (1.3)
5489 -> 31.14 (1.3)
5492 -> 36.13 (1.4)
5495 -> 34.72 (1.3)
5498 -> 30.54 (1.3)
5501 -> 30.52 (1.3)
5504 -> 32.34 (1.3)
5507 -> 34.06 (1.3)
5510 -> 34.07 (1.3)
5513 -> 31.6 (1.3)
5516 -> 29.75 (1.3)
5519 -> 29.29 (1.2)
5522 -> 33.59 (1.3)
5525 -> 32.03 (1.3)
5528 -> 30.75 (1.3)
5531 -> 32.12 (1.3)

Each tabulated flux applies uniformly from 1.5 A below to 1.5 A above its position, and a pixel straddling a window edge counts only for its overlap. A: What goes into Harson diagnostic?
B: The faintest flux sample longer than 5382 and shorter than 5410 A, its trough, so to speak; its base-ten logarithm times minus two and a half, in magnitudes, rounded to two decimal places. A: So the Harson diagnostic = -3.48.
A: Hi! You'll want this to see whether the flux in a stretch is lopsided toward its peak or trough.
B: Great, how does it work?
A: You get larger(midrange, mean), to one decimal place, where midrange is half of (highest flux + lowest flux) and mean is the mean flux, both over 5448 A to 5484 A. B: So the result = 33.8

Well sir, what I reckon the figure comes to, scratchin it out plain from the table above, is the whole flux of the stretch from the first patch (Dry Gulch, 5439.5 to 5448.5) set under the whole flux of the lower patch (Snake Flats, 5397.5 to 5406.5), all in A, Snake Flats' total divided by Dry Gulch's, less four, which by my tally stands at -3.02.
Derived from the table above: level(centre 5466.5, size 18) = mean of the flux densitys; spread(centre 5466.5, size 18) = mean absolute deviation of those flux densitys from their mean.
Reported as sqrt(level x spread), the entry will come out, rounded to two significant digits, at 5.3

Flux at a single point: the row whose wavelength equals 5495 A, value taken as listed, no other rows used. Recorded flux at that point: 34.72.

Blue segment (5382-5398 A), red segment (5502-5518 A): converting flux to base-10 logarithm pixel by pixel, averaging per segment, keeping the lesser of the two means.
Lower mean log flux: 1.46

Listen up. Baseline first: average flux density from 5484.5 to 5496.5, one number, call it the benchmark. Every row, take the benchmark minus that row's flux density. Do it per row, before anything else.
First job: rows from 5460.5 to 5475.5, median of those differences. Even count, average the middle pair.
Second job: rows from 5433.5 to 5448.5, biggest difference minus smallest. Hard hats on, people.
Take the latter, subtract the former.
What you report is 4.1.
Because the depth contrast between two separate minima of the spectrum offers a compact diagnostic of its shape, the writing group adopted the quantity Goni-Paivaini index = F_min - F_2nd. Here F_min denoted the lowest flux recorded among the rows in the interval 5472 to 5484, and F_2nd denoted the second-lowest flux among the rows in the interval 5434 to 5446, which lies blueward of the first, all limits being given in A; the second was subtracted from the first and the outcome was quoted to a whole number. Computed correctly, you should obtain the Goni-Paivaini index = -1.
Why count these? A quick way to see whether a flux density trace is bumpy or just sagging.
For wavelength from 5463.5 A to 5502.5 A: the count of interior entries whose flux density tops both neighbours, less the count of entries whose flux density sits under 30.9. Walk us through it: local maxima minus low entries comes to 1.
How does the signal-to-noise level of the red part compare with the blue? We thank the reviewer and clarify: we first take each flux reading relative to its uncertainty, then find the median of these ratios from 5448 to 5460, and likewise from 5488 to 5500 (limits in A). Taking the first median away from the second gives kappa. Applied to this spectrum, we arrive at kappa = 1.0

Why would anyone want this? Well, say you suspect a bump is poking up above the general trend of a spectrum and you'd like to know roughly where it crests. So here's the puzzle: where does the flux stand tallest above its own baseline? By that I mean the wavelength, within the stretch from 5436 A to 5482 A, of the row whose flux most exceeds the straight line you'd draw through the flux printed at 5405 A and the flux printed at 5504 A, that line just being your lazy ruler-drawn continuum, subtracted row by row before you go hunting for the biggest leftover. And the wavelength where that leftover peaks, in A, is 5444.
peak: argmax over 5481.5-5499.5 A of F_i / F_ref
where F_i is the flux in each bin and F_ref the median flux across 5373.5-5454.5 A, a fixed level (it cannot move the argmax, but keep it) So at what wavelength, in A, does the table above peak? 5483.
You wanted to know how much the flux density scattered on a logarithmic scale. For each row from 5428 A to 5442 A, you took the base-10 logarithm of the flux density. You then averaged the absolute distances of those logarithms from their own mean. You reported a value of 0.015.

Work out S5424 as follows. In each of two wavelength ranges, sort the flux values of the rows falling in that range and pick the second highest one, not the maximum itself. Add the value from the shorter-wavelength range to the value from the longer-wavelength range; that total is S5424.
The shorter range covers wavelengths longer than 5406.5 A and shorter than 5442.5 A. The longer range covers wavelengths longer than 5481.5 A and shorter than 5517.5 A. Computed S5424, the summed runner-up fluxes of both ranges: 71.3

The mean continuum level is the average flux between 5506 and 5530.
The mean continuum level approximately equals 31.9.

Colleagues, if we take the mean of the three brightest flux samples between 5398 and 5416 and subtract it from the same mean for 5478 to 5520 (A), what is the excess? 4.4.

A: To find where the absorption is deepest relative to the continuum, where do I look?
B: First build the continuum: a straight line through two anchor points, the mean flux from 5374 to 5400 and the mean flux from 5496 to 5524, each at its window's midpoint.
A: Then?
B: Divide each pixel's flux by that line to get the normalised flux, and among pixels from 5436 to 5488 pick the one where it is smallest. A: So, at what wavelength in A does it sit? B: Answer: 5468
